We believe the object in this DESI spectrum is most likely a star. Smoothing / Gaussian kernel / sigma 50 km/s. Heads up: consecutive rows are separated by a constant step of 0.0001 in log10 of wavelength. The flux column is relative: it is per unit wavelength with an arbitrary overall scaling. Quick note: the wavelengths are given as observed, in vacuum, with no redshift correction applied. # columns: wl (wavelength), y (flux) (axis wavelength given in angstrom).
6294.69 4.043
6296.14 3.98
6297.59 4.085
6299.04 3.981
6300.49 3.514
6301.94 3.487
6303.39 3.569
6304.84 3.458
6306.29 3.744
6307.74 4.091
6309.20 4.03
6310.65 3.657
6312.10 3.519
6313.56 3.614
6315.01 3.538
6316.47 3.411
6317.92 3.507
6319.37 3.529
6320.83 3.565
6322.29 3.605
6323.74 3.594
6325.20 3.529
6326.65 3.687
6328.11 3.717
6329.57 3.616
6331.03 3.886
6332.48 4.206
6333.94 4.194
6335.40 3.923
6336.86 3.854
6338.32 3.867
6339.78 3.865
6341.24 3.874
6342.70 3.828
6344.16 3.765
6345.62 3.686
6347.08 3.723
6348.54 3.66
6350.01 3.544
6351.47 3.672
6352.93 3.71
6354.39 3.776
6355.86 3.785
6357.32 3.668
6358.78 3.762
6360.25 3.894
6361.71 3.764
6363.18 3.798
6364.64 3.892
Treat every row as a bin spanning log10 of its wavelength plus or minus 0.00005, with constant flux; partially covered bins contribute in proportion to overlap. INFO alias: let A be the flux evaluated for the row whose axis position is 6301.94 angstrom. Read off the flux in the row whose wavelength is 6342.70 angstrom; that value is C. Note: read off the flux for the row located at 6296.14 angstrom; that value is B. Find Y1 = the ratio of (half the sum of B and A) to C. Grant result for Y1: 0.98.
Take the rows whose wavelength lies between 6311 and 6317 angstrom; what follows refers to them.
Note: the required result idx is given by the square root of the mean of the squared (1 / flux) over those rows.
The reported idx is 0.284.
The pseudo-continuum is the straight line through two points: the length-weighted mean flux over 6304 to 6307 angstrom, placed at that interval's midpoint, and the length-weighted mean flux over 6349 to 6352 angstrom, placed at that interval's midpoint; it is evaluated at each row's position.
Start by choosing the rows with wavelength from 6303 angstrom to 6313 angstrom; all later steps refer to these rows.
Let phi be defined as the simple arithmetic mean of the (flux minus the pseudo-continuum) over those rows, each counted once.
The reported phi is 0.12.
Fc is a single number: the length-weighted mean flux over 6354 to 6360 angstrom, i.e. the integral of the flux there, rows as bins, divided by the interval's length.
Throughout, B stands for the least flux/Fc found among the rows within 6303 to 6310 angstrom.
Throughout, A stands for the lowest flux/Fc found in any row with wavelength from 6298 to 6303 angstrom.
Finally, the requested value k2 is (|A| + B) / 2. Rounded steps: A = 0.929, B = 0.921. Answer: 0.925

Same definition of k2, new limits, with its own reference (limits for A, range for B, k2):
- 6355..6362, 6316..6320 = 0.943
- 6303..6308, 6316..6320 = 0.915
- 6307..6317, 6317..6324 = 0.921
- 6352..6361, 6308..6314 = 0.957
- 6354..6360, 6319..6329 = 0.958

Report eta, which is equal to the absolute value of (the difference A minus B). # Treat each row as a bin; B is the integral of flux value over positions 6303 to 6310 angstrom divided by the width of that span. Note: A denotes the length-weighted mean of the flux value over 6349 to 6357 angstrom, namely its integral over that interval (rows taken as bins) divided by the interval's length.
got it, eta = 0.09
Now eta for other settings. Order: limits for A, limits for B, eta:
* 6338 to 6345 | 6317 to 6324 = 0.28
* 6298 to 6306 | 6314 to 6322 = 0.11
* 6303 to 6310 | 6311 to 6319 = 0.26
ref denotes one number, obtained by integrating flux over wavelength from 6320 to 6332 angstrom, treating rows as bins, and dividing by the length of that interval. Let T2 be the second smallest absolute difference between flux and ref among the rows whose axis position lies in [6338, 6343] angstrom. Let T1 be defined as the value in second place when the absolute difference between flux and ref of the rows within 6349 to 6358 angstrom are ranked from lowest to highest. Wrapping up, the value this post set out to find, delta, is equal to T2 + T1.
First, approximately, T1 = 0.012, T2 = 0.20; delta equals 0.22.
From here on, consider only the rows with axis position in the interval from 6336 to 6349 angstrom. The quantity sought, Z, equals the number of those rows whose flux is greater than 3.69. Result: 7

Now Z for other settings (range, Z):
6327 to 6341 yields 8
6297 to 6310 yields 5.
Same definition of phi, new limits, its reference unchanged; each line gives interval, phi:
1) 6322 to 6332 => 0.06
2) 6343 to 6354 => 0.08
